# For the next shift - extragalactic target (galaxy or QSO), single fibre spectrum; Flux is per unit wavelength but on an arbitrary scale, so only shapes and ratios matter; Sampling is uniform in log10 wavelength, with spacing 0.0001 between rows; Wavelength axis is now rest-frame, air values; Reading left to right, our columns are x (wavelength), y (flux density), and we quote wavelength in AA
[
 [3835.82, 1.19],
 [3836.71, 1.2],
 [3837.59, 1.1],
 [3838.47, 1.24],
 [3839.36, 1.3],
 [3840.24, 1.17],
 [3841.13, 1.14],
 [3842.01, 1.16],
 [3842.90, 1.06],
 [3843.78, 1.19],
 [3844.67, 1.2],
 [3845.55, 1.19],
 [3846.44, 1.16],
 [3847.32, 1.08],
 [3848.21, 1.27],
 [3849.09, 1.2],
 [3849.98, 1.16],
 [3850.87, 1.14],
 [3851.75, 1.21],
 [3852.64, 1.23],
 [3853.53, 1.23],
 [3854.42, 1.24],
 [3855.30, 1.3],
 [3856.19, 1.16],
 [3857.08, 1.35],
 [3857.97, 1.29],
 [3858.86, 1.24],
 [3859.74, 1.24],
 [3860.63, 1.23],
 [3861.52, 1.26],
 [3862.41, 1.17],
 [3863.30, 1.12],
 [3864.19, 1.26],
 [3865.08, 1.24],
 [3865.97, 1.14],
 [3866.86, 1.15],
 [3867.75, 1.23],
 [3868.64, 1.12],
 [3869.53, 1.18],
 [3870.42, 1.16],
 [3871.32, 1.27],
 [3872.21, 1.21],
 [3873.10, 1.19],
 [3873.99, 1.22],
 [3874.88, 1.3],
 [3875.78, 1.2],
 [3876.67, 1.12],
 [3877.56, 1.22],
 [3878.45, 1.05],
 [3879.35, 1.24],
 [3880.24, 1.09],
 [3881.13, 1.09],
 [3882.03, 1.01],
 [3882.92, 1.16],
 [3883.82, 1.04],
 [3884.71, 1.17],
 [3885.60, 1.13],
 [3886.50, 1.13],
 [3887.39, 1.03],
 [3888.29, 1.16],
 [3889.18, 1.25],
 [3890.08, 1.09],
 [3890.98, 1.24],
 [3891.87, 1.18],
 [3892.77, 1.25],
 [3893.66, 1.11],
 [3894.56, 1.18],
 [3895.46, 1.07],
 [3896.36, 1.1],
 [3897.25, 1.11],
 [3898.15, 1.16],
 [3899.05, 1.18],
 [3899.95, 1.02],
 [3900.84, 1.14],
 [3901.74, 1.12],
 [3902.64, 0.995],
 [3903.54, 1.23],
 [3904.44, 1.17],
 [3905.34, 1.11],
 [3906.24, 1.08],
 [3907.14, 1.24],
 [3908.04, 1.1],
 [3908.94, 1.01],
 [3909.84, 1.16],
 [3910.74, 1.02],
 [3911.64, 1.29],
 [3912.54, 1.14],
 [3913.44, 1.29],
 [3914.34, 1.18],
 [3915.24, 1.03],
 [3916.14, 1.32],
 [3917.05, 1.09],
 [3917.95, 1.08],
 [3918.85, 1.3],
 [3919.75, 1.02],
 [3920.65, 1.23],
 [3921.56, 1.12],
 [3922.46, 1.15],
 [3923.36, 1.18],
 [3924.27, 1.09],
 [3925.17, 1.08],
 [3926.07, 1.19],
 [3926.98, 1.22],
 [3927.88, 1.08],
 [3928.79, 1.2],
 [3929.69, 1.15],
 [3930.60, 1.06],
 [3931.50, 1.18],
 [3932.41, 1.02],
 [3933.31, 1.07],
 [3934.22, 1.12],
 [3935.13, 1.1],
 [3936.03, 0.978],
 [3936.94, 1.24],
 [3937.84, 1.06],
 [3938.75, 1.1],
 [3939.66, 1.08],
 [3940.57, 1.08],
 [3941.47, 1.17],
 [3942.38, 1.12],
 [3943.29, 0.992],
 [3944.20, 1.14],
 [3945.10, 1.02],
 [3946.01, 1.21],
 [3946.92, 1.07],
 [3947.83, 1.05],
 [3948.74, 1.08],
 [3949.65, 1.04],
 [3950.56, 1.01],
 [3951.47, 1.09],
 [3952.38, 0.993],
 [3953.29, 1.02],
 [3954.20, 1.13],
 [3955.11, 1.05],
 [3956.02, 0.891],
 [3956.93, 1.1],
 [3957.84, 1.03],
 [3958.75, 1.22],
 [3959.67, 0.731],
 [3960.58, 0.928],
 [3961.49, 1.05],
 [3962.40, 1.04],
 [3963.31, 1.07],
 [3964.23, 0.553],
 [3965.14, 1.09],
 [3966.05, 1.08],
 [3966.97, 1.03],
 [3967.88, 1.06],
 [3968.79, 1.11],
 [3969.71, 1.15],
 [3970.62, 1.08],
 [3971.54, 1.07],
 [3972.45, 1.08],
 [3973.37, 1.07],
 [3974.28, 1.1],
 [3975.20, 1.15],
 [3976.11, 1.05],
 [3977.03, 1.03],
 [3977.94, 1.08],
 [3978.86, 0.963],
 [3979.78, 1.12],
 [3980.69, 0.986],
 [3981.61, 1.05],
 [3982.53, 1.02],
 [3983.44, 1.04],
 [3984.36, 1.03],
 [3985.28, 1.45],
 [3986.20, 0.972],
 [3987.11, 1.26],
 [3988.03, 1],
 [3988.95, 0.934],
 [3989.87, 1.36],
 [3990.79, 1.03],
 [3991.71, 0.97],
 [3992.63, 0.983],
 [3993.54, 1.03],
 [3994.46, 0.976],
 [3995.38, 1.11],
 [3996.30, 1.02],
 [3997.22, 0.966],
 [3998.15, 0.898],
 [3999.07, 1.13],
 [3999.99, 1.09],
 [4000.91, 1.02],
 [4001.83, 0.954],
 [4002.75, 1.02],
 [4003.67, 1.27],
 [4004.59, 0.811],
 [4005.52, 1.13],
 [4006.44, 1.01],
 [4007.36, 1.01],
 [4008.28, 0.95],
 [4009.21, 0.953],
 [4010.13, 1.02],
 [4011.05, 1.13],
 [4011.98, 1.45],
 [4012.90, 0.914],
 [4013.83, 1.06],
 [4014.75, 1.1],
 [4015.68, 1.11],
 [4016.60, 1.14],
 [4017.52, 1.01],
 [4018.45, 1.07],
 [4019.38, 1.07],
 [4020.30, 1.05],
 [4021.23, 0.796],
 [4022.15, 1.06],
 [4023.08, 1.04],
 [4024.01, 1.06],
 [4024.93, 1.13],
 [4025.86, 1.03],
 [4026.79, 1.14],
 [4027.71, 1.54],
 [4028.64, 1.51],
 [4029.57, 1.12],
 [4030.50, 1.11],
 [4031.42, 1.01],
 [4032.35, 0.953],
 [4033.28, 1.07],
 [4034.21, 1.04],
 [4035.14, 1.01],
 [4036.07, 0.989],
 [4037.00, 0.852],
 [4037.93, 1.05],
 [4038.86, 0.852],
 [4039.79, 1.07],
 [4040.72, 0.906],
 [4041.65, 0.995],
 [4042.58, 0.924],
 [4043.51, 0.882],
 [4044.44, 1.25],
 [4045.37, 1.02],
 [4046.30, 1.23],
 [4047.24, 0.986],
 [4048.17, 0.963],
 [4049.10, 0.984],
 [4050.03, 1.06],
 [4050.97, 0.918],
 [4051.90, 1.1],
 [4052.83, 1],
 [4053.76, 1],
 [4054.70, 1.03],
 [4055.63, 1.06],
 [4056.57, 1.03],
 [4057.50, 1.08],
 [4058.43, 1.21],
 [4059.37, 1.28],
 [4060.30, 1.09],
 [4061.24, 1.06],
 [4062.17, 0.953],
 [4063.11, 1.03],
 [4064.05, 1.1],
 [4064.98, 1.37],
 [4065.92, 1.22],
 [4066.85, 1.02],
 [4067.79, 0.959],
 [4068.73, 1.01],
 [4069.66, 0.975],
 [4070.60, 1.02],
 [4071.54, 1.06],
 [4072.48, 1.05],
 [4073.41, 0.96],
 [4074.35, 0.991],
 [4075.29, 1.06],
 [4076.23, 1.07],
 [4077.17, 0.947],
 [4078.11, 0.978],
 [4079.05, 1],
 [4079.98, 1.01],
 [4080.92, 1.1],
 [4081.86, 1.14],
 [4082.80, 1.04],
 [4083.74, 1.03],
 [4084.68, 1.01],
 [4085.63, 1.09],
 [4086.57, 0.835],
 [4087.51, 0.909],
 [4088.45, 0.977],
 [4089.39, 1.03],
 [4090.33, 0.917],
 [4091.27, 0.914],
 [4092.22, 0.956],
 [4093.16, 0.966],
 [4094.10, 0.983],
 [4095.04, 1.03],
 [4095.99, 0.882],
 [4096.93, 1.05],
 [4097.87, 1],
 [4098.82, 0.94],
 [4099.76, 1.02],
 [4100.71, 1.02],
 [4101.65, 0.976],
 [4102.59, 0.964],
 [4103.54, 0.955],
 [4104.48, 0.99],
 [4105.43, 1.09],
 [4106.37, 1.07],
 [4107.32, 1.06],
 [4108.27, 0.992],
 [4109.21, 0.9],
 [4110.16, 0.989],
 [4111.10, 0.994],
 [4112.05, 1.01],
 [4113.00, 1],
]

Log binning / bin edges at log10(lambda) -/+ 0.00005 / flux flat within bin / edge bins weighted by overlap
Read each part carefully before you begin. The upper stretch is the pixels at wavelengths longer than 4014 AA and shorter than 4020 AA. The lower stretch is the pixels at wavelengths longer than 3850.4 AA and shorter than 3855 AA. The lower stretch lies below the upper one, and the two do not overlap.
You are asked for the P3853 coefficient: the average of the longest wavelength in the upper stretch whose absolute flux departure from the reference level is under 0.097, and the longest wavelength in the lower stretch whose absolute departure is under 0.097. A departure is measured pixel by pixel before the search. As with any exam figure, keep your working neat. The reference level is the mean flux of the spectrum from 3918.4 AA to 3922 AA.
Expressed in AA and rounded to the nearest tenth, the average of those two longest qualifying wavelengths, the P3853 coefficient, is 3935.5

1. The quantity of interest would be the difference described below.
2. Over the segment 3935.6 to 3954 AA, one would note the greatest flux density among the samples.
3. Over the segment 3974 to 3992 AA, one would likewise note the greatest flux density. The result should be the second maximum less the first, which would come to 0.21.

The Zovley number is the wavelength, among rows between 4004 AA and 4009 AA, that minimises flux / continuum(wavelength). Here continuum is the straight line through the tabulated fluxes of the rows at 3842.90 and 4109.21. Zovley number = 4004.59 AA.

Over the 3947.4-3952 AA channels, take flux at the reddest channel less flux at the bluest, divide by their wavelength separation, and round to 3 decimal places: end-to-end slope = 0.011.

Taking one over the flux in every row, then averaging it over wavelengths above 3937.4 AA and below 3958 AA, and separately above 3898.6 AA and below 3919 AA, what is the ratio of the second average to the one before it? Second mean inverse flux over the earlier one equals 0.94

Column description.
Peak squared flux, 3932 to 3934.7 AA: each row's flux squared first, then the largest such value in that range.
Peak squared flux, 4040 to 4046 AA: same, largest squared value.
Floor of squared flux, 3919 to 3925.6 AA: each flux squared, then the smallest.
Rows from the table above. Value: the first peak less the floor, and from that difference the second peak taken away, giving -1.3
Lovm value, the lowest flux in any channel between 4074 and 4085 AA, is 0.947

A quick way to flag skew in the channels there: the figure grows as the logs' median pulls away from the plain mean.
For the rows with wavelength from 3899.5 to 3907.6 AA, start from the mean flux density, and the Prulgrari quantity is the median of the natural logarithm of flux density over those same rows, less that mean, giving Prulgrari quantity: -1.009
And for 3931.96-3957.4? -1.000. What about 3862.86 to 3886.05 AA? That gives -1.013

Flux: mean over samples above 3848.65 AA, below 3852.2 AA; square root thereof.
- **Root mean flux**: 1.09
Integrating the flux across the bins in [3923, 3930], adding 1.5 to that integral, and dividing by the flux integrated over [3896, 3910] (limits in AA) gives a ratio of 0.61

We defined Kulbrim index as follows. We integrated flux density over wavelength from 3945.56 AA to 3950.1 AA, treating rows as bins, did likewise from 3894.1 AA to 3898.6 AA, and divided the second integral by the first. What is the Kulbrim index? 1.02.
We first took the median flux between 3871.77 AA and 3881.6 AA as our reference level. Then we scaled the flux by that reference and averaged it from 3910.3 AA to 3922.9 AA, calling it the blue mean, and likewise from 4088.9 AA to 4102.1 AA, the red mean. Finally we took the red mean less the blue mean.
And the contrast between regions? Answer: -0.15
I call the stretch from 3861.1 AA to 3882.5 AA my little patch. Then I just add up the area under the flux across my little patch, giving 25.2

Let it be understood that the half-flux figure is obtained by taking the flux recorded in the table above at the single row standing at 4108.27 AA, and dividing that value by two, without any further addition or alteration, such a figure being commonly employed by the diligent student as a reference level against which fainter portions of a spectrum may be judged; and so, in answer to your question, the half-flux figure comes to 0.50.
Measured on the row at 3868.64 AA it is 0.56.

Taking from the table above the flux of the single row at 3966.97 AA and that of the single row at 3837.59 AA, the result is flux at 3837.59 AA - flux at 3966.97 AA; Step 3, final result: 0.07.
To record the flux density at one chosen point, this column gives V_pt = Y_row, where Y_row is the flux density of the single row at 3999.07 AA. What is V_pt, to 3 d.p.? 1.130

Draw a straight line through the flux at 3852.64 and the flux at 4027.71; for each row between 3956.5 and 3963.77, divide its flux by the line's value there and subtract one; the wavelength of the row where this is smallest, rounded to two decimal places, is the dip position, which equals 3959.67 AA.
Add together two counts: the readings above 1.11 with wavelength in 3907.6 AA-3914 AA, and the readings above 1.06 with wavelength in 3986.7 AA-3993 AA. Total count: 6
